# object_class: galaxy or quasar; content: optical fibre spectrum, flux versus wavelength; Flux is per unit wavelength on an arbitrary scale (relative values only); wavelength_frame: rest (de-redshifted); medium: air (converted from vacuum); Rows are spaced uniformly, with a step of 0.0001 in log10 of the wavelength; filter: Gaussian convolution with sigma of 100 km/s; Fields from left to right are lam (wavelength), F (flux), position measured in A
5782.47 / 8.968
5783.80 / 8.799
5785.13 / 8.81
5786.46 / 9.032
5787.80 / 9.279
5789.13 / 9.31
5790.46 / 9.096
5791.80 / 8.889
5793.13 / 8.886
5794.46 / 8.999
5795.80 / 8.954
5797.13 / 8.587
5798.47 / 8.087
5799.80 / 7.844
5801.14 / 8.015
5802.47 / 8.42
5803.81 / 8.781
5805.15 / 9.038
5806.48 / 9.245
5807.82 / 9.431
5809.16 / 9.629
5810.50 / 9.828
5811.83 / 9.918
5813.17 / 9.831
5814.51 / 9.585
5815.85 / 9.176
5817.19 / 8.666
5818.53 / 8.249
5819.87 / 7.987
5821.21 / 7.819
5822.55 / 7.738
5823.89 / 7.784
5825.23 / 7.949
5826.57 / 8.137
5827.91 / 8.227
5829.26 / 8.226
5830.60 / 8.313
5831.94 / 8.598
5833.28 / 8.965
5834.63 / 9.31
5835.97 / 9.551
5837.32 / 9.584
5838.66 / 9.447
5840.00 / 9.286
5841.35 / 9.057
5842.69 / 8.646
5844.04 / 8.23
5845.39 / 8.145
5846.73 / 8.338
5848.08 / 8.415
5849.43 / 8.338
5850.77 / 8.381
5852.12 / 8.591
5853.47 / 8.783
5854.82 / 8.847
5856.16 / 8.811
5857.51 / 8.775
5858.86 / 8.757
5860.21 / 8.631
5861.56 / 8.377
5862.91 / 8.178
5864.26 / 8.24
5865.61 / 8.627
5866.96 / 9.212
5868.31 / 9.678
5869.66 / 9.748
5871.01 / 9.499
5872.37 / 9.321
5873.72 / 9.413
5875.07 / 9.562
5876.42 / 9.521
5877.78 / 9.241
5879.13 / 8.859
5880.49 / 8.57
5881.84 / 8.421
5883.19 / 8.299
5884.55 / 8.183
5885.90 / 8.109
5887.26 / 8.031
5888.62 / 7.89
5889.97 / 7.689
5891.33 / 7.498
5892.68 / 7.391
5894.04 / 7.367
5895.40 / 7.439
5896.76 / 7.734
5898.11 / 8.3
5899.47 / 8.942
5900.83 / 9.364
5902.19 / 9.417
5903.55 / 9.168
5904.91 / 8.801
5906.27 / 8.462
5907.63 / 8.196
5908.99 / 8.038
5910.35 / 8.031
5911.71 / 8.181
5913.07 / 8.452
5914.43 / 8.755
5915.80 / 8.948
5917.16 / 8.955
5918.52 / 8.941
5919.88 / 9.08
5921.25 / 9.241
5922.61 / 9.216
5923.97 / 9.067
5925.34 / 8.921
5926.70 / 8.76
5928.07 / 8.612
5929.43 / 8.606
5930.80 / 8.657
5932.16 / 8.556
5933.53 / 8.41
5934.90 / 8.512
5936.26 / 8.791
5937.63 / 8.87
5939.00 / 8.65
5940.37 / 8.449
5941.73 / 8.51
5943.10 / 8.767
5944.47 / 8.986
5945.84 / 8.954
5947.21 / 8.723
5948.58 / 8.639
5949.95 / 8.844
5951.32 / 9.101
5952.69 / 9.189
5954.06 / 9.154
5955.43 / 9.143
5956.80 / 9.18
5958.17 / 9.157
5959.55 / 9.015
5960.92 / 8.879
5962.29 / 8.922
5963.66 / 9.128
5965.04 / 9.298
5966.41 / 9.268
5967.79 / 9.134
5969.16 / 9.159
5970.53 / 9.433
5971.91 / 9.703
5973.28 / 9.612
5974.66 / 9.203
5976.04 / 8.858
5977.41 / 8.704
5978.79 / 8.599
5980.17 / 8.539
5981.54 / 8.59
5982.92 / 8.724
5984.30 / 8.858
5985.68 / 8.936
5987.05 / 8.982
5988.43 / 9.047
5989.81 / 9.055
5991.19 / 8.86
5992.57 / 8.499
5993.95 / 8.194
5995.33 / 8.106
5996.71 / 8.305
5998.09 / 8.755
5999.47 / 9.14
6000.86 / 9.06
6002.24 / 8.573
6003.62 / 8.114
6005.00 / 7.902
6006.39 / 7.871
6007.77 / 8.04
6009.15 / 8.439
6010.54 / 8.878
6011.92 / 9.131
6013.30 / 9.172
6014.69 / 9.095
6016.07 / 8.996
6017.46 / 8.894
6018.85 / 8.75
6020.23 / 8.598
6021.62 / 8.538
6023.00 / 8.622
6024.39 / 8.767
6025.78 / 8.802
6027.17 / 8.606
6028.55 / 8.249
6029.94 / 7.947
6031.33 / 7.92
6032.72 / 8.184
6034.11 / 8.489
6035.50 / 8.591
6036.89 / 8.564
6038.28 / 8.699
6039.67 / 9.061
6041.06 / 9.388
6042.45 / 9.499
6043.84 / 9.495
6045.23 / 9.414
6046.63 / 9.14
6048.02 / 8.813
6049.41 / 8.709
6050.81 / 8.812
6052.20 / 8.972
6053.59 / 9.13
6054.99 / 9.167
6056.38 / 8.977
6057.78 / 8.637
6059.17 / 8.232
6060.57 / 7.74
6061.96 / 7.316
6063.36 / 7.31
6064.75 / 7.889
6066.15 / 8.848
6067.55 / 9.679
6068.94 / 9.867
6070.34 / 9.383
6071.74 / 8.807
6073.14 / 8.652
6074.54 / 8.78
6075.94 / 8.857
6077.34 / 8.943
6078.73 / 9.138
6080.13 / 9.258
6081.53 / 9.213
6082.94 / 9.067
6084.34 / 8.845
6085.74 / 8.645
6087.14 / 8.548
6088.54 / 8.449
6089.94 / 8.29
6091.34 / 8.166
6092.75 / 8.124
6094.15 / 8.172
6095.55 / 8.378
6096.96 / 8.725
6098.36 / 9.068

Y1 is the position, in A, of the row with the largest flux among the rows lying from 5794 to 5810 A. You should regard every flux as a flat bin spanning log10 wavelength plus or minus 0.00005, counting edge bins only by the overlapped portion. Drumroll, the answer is 5809.16 A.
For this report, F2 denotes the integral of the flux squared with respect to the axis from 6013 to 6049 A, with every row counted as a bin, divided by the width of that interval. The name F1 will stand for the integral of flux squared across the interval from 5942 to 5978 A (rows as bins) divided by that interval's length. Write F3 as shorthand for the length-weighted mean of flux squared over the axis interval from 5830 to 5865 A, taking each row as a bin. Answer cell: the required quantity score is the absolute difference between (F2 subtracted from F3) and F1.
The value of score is 84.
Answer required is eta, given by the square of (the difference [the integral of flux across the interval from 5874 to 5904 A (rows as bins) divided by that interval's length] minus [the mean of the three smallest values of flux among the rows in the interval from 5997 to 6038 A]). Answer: 0.27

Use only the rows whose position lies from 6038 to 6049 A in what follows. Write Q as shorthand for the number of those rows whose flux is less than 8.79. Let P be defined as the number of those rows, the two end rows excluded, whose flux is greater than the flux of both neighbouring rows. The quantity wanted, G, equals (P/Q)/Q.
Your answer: 1.00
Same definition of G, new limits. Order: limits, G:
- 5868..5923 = 0.01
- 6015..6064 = 0.01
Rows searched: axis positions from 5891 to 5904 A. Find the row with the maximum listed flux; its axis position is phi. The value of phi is 5902.19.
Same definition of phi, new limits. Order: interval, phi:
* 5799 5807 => 5806.48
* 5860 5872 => 5869.66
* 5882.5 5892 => 5883.19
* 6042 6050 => 6042.45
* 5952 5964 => 5952.69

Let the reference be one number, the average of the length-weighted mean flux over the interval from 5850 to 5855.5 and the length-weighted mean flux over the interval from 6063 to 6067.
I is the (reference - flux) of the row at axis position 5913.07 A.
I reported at -0.05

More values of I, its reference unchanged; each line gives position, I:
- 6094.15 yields 0.23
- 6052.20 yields -0.57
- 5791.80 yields -0.49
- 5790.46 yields -0.70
